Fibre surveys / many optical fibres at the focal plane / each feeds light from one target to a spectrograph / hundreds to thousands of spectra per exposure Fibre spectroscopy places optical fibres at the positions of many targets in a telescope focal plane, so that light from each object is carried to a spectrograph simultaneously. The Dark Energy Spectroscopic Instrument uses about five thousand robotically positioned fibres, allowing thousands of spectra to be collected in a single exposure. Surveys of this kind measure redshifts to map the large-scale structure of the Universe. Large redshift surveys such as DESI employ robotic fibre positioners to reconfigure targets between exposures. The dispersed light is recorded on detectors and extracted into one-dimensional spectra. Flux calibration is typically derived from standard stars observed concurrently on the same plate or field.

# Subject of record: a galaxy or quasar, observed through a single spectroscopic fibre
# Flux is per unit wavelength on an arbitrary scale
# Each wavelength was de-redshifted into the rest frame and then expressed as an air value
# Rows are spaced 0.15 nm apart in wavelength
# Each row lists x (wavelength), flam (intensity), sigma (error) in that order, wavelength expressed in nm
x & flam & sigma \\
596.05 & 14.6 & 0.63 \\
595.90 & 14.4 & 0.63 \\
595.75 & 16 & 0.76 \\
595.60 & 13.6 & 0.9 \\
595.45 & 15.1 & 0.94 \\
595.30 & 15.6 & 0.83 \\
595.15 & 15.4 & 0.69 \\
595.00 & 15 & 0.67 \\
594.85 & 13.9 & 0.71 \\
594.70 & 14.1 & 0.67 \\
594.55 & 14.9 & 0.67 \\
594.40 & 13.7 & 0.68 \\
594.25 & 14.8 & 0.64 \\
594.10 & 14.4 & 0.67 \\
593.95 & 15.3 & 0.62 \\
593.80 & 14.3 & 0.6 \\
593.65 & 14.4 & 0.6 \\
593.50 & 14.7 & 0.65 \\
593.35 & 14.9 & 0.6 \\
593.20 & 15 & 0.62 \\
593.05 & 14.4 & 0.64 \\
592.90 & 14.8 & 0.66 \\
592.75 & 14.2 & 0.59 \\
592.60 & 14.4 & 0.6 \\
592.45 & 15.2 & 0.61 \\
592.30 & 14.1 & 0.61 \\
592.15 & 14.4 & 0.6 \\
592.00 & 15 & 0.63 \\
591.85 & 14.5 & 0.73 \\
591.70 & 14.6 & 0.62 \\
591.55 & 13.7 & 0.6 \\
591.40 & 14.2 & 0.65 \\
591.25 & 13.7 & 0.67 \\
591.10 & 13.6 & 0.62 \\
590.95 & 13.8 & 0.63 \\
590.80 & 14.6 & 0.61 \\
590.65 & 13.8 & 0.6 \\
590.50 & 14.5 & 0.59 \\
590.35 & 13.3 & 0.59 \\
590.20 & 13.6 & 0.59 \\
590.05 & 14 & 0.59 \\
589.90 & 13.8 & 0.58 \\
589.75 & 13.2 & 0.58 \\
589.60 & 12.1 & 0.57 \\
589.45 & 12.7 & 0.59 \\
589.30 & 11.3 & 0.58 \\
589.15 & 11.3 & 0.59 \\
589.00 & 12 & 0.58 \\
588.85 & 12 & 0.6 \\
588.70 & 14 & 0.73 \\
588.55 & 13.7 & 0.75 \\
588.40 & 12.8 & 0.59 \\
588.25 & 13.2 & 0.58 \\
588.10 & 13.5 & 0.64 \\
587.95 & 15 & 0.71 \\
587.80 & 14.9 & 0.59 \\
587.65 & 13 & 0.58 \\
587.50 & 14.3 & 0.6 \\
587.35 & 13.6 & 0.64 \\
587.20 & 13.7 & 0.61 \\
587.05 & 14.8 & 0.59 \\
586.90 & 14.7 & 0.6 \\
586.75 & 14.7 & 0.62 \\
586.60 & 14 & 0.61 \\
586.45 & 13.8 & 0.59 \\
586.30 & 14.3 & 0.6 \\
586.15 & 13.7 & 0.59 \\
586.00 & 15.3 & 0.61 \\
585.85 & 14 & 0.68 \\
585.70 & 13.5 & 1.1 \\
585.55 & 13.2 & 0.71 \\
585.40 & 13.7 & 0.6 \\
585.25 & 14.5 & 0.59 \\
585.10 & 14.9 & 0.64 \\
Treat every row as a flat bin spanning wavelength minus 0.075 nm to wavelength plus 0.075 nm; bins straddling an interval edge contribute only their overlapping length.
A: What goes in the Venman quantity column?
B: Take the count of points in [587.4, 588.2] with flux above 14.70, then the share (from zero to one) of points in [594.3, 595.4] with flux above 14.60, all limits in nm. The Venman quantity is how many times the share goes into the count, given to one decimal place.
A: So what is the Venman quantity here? 3.5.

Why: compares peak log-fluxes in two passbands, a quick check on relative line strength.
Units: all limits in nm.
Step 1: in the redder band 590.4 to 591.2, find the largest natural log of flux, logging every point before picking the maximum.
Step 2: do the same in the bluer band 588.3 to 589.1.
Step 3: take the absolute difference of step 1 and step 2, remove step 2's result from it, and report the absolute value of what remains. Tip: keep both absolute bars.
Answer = 2.60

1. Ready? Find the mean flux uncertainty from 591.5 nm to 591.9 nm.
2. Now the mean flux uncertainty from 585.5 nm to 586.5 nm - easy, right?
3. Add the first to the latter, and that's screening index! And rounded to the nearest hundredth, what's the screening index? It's 1.35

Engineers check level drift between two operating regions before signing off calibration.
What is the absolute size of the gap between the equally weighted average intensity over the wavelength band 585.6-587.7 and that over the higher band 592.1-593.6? 0.51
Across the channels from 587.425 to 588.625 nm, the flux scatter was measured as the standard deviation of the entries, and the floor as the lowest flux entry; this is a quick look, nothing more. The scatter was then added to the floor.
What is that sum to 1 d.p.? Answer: 13.6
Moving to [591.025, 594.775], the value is 14.1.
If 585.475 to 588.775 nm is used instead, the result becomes 13.5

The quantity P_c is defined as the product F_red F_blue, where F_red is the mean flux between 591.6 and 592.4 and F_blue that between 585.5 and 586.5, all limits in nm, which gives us 203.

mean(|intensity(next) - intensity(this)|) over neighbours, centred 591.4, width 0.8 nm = 0.50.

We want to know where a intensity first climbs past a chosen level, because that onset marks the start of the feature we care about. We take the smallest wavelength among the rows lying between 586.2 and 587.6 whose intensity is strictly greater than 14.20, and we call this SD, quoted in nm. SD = 586.30 nm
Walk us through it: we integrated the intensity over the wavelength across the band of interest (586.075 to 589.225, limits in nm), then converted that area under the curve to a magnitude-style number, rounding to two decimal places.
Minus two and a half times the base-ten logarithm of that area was -4.08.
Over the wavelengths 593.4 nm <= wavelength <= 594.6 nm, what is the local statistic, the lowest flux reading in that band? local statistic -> 13.7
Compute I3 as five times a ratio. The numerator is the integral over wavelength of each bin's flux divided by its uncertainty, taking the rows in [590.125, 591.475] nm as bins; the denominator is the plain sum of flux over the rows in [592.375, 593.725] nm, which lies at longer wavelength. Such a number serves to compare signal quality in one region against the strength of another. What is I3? 1.15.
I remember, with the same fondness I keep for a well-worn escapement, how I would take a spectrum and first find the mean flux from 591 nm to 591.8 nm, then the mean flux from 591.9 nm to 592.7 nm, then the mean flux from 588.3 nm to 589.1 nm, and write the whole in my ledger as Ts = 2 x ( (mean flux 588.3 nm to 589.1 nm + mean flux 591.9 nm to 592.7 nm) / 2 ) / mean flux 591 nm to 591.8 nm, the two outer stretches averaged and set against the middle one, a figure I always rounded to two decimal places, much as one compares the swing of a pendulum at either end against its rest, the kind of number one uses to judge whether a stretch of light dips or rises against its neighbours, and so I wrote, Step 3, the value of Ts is 1.97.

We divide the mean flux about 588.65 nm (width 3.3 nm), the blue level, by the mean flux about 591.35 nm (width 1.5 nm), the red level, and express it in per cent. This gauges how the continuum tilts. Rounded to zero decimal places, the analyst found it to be 94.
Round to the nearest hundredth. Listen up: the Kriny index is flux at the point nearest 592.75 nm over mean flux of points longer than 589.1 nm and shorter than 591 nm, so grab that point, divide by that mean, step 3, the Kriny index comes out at 1.07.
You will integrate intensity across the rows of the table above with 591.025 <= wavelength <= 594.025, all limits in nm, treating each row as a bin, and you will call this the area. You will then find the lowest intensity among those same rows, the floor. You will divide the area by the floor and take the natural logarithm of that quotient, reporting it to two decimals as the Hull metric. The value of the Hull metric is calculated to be 1.16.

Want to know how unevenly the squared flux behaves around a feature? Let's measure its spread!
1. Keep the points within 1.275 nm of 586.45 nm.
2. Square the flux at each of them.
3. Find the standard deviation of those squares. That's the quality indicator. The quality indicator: 17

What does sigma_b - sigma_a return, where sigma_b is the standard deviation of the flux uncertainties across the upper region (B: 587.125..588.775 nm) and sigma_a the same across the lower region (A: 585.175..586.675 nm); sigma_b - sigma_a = -0.09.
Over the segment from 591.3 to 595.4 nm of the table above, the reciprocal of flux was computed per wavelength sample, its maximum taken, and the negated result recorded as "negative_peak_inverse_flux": -0.0730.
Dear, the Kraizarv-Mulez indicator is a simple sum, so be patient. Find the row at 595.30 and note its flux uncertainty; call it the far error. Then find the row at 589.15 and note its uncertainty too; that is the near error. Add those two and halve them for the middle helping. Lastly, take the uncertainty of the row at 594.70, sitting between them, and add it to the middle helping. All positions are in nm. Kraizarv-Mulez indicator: 1.38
